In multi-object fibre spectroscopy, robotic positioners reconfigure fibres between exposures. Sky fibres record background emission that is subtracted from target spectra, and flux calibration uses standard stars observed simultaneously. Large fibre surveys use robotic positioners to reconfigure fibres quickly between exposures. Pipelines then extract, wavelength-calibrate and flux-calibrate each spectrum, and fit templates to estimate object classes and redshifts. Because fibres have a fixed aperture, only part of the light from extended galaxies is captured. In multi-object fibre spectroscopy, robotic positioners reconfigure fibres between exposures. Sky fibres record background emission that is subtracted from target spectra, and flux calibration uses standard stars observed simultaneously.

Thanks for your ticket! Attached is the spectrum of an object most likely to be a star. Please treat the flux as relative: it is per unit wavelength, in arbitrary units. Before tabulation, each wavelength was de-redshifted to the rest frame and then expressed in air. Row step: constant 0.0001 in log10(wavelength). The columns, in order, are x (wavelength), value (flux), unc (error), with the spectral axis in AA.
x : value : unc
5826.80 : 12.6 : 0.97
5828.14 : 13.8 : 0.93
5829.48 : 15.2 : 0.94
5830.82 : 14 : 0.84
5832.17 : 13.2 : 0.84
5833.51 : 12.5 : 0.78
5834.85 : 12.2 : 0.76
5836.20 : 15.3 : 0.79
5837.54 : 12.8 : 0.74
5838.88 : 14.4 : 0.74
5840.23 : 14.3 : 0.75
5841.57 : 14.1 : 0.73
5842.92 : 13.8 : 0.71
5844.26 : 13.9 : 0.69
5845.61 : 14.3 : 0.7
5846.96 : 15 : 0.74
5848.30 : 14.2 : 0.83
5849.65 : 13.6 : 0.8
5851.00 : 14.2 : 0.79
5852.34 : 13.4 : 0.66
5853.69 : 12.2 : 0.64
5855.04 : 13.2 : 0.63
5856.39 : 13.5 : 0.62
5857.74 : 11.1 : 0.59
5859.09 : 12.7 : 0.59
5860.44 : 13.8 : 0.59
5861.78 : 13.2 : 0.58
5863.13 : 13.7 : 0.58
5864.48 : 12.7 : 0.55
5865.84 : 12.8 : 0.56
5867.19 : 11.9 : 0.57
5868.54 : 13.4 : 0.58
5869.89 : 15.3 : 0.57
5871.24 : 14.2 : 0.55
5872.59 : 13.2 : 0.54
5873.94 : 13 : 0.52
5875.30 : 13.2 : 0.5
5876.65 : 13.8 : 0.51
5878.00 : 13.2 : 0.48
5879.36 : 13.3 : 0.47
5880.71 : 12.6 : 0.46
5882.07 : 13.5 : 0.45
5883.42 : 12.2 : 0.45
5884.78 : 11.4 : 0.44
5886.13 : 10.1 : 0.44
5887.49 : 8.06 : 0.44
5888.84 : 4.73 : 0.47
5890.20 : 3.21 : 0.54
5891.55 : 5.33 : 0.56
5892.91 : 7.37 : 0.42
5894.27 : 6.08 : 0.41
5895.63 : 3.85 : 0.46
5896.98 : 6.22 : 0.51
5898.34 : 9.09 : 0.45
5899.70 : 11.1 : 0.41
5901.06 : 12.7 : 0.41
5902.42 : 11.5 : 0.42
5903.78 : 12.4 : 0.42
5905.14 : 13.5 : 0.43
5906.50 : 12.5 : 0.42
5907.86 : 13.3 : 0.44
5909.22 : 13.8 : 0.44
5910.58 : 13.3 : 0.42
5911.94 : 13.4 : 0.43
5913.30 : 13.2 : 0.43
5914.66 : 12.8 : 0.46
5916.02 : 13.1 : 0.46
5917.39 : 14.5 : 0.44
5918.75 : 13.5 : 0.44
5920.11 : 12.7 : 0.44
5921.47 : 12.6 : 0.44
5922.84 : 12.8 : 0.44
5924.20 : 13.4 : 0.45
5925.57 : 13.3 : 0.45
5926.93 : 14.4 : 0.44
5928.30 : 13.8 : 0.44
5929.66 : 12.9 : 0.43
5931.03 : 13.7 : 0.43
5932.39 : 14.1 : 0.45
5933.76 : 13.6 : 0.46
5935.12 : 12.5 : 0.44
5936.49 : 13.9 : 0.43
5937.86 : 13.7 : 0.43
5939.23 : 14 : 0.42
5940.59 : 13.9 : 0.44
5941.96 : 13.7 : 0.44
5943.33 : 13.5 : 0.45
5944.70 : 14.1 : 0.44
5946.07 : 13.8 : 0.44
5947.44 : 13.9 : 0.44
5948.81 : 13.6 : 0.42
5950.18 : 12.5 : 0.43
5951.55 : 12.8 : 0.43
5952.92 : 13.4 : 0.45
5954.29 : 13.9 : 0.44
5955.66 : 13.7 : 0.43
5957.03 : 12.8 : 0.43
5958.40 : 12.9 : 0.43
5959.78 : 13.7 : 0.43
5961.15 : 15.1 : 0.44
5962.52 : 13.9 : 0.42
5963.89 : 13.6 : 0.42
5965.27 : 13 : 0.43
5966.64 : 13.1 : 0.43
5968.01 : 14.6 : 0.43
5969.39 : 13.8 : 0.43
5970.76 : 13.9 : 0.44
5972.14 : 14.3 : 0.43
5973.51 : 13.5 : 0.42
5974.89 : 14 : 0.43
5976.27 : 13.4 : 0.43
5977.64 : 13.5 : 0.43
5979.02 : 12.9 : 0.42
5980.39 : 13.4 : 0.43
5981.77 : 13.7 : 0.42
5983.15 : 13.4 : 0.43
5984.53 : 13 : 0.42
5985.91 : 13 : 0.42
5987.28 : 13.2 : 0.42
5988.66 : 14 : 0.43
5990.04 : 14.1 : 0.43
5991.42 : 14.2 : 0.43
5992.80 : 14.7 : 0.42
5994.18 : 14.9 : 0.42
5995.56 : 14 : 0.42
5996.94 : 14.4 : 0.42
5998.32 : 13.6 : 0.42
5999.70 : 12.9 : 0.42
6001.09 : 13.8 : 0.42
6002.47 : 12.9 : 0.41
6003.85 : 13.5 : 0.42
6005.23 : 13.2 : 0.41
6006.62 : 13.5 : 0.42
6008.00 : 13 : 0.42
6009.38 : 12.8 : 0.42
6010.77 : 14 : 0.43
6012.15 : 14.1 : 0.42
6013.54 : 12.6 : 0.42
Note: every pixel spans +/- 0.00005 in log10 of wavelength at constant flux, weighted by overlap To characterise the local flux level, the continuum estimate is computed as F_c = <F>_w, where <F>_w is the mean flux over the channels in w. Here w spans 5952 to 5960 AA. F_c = 13.4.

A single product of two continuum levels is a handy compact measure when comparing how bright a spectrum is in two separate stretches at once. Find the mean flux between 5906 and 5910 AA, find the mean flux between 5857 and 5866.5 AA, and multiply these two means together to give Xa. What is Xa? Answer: 170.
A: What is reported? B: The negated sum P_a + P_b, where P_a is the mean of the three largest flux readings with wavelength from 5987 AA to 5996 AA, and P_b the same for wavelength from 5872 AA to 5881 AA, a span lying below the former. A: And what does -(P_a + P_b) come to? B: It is -28.0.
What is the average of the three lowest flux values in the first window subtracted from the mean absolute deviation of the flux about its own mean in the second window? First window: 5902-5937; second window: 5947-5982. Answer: -11.7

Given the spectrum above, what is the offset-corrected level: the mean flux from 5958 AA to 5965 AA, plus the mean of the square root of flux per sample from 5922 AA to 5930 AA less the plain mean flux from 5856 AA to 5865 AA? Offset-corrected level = 4.5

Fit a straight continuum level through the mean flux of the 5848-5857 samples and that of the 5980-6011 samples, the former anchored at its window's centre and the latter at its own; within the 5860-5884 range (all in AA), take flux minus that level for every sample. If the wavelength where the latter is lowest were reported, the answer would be 5867.19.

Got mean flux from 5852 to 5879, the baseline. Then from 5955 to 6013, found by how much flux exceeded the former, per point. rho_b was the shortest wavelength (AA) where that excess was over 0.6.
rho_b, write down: 5961.15 AA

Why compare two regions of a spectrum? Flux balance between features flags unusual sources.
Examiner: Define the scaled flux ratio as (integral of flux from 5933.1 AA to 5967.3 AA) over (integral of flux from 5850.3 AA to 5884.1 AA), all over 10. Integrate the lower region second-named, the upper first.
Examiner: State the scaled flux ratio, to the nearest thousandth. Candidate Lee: 0.104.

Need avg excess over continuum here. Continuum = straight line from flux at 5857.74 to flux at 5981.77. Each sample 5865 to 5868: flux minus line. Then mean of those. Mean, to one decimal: 1.1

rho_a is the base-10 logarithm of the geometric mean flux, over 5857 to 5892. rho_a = 1.05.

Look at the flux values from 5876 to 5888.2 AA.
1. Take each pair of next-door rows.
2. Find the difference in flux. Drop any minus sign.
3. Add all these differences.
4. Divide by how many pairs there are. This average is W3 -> 1.0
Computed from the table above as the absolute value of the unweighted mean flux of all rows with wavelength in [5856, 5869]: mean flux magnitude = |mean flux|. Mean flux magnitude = 12.9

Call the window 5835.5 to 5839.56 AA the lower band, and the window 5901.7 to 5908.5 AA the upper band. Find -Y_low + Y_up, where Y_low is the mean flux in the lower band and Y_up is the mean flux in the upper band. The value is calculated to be -1.5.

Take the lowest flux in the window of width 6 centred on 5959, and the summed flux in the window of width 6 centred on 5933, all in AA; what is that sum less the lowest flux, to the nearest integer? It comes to 41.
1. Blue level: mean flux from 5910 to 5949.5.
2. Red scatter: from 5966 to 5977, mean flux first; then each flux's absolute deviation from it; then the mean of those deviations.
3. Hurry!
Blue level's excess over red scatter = 13.1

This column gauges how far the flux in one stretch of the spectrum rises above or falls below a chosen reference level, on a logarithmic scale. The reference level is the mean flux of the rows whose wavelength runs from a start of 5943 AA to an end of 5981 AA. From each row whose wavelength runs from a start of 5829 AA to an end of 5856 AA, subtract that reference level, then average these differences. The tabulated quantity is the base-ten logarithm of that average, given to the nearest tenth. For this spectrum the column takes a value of -0.7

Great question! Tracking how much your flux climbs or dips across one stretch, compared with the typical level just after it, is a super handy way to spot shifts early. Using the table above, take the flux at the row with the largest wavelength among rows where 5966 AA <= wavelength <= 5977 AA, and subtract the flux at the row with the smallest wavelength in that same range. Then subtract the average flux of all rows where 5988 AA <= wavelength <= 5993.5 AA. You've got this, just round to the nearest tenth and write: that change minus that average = -13.9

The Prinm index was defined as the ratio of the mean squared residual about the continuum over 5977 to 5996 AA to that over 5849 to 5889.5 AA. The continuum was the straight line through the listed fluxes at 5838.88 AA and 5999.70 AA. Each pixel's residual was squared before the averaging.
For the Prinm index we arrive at 0.15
